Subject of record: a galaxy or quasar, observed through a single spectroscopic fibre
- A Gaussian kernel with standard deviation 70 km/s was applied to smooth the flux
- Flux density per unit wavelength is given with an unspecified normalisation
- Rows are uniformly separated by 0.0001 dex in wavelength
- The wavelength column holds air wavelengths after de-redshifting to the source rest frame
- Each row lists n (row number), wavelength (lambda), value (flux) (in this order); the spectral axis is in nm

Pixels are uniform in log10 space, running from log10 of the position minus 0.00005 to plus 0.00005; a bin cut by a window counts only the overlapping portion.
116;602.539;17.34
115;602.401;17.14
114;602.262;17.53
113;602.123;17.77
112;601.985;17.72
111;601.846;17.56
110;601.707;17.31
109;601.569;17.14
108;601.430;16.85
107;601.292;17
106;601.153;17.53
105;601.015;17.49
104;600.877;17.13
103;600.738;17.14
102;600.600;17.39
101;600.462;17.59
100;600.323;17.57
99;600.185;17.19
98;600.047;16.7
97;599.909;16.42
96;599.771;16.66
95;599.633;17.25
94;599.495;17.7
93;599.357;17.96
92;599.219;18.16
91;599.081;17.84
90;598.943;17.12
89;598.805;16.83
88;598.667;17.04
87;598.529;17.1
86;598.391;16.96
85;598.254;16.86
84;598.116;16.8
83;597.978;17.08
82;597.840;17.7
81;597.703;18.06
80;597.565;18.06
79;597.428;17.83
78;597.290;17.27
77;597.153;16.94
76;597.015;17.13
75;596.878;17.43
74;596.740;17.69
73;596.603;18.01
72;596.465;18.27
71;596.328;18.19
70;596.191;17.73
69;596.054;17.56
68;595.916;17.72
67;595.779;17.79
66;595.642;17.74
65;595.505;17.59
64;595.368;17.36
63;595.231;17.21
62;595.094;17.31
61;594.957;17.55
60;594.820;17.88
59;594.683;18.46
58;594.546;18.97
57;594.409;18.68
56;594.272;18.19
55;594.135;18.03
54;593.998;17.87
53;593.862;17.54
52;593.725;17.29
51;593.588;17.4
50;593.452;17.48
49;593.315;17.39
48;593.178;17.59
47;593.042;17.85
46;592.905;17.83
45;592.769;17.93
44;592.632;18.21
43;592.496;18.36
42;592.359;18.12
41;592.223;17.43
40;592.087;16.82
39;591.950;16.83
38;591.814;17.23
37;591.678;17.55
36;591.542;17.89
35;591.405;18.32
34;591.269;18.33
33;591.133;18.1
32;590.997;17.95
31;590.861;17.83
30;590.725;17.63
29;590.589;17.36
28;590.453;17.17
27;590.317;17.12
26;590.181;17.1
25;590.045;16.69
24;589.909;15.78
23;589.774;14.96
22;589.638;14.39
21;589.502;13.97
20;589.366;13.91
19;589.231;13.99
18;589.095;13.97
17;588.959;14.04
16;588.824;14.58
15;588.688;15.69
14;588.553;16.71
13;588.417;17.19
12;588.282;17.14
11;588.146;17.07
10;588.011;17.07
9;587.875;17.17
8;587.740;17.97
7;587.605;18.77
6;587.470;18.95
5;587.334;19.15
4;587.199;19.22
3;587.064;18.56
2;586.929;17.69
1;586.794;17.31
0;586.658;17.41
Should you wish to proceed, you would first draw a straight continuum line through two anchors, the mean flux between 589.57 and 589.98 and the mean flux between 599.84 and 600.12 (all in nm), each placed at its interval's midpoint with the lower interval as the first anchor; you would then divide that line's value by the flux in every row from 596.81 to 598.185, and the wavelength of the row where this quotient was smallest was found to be 597.565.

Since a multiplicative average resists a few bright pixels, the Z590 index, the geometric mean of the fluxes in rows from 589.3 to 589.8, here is 14.3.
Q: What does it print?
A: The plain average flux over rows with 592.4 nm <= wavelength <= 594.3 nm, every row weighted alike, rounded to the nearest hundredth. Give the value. 17.78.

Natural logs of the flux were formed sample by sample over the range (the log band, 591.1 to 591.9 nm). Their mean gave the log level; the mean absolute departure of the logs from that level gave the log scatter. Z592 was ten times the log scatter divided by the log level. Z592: 0.067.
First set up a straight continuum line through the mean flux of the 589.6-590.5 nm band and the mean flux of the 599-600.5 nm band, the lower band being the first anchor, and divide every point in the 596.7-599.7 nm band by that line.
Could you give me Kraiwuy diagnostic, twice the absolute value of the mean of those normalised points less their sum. 42.6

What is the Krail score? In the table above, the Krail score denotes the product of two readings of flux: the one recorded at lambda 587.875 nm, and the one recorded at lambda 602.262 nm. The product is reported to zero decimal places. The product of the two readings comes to 301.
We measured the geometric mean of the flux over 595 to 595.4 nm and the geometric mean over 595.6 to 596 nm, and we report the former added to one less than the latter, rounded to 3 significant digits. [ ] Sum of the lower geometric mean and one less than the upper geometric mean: 34.0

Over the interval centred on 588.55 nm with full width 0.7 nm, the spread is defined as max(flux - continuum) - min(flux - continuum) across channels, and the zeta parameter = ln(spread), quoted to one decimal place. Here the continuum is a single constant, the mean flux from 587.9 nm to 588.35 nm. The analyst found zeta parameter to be 1.0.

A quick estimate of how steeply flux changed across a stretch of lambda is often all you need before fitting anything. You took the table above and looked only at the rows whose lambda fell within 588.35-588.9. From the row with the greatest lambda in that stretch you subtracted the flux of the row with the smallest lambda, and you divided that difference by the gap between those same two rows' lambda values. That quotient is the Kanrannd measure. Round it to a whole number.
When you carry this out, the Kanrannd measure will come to -6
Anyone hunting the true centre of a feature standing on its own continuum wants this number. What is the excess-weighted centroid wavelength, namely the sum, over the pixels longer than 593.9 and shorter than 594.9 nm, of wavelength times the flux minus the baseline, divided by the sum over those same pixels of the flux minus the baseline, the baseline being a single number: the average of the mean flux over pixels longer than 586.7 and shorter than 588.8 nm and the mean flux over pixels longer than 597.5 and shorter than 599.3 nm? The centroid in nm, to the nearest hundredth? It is 594.45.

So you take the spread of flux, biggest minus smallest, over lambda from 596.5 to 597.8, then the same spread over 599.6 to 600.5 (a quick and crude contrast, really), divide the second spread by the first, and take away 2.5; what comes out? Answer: -1.46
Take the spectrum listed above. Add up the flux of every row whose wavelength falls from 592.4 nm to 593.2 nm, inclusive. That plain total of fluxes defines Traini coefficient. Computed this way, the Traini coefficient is 108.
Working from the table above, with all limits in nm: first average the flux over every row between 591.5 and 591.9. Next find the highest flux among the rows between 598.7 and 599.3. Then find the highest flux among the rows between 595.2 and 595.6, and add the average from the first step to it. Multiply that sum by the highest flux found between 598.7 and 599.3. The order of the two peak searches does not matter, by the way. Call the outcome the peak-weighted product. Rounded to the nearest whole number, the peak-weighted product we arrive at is 638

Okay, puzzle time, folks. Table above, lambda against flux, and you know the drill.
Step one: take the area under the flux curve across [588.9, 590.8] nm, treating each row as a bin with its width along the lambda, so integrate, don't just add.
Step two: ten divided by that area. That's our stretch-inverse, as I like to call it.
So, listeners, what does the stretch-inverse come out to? 0.338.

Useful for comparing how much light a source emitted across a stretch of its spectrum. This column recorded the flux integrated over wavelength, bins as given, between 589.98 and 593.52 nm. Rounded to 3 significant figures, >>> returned 62.4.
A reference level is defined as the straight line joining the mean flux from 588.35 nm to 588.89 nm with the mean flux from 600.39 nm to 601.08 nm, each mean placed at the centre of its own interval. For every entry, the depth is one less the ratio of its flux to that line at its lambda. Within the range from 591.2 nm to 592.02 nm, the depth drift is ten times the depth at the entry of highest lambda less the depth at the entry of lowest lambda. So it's 1.0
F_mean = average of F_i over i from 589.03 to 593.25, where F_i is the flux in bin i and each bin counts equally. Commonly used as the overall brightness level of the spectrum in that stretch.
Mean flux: 16.9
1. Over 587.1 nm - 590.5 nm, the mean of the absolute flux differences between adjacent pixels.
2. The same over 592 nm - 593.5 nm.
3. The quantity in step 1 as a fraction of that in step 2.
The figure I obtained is 1.4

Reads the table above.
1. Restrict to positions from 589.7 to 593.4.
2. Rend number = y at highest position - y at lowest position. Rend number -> 2.4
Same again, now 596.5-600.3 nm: -0.8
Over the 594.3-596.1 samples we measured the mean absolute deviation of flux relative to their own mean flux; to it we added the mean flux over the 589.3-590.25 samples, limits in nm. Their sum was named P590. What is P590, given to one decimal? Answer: 15.7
